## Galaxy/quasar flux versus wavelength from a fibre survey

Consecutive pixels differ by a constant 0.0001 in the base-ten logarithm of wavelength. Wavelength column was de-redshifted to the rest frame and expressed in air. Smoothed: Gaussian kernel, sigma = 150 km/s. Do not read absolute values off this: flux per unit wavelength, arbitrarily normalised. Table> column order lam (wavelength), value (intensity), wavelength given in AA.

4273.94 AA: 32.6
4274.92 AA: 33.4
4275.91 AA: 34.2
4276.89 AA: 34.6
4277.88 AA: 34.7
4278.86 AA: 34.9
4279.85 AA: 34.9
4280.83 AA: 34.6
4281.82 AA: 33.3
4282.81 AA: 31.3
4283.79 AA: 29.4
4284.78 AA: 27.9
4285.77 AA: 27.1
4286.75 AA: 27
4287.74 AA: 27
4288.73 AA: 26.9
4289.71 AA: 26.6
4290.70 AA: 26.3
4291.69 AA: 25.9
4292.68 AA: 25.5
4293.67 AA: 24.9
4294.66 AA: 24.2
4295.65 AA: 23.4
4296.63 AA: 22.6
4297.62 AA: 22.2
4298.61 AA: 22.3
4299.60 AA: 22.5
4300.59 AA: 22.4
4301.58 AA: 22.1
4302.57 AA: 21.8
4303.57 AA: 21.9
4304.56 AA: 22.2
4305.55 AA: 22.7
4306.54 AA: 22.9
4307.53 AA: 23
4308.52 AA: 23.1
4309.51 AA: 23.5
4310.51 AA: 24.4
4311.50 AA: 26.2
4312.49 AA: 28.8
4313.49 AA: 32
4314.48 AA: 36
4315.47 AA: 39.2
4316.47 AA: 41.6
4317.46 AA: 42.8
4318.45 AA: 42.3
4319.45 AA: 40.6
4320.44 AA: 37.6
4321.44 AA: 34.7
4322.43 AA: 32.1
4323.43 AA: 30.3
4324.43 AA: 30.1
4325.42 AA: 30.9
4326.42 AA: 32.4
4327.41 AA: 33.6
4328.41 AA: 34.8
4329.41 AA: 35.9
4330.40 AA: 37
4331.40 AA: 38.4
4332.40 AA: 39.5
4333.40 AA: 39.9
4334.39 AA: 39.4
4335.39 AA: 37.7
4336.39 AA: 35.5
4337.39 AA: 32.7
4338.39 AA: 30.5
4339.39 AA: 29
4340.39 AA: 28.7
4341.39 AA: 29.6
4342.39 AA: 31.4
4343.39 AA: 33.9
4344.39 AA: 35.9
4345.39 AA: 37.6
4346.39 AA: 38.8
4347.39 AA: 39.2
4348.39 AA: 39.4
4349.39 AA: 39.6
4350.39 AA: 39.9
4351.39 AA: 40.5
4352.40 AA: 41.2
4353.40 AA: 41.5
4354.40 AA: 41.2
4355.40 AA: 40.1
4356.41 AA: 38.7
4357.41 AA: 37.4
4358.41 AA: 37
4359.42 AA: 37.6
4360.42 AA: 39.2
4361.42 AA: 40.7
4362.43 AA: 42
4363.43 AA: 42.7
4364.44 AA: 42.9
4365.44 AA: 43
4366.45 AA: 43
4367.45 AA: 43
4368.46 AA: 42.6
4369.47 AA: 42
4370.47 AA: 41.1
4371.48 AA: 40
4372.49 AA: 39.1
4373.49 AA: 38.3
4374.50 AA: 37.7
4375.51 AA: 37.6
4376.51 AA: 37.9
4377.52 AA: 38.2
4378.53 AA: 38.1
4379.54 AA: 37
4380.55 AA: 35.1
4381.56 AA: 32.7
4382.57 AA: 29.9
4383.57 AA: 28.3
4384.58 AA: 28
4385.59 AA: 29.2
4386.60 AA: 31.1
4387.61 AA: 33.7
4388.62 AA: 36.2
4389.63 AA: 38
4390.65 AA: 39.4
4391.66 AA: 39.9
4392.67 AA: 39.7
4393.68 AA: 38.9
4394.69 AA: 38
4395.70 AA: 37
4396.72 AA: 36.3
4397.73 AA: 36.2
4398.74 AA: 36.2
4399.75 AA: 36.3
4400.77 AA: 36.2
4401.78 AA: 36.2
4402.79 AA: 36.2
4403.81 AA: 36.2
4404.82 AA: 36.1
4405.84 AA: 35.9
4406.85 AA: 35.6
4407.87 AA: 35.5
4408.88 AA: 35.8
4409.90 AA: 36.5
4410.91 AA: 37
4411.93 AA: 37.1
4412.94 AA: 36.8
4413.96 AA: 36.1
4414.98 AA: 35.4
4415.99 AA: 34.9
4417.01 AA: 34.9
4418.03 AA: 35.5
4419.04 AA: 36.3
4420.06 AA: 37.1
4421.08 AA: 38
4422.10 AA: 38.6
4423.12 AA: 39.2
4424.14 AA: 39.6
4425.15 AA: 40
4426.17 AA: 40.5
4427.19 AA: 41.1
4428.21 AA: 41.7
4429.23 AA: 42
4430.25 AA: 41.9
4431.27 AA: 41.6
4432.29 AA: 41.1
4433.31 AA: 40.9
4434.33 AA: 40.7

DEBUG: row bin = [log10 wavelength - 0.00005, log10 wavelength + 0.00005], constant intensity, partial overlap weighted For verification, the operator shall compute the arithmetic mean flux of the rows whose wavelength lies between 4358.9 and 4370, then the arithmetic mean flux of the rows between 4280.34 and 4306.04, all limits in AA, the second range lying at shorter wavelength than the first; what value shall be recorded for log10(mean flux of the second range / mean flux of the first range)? -0.21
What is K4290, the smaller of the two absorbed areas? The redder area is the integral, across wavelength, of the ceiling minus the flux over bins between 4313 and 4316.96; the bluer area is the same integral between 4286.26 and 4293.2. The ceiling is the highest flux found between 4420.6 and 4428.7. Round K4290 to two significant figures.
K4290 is 18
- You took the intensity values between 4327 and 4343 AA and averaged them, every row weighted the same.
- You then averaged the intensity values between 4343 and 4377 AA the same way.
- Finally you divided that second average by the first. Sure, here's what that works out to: 1.15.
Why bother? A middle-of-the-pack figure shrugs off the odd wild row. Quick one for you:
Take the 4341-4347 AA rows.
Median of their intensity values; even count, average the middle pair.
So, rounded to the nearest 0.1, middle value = 34.9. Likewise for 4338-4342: 29.3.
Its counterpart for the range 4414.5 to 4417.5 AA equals 34.9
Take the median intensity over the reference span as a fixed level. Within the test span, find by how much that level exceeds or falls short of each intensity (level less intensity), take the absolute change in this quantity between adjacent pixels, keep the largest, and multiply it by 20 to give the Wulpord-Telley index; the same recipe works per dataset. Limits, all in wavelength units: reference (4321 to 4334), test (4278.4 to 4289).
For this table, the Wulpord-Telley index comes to 40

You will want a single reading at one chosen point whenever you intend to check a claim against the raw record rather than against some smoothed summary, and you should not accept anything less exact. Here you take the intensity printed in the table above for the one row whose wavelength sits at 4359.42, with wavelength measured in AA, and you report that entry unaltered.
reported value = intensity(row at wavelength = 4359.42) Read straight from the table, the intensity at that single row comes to 37.6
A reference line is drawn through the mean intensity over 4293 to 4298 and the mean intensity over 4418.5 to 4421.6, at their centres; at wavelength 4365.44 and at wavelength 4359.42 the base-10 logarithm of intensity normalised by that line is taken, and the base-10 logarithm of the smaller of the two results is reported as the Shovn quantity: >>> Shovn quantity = -1.04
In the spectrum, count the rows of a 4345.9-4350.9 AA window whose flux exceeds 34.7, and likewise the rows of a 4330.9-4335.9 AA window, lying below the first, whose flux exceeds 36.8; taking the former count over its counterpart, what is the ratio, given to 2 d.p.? 1.00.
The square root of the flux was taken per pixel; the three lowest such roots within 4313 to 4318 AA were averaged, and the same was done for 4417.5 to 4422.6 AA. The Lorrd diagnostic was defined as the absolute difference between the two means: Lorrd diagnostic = 0.05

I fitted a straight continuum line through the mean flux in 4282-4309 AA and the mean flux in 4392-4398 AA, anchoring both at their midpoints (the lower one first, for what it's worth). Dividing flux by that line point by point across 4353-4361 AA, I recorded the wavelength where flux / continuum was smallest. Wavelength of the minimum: 4358.41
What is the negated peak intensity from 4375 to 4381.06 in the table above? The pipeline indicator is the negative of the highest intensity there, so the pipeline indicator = -38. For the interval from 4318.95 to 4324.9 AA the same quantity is -41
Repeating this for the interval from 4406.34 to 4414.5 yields -37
